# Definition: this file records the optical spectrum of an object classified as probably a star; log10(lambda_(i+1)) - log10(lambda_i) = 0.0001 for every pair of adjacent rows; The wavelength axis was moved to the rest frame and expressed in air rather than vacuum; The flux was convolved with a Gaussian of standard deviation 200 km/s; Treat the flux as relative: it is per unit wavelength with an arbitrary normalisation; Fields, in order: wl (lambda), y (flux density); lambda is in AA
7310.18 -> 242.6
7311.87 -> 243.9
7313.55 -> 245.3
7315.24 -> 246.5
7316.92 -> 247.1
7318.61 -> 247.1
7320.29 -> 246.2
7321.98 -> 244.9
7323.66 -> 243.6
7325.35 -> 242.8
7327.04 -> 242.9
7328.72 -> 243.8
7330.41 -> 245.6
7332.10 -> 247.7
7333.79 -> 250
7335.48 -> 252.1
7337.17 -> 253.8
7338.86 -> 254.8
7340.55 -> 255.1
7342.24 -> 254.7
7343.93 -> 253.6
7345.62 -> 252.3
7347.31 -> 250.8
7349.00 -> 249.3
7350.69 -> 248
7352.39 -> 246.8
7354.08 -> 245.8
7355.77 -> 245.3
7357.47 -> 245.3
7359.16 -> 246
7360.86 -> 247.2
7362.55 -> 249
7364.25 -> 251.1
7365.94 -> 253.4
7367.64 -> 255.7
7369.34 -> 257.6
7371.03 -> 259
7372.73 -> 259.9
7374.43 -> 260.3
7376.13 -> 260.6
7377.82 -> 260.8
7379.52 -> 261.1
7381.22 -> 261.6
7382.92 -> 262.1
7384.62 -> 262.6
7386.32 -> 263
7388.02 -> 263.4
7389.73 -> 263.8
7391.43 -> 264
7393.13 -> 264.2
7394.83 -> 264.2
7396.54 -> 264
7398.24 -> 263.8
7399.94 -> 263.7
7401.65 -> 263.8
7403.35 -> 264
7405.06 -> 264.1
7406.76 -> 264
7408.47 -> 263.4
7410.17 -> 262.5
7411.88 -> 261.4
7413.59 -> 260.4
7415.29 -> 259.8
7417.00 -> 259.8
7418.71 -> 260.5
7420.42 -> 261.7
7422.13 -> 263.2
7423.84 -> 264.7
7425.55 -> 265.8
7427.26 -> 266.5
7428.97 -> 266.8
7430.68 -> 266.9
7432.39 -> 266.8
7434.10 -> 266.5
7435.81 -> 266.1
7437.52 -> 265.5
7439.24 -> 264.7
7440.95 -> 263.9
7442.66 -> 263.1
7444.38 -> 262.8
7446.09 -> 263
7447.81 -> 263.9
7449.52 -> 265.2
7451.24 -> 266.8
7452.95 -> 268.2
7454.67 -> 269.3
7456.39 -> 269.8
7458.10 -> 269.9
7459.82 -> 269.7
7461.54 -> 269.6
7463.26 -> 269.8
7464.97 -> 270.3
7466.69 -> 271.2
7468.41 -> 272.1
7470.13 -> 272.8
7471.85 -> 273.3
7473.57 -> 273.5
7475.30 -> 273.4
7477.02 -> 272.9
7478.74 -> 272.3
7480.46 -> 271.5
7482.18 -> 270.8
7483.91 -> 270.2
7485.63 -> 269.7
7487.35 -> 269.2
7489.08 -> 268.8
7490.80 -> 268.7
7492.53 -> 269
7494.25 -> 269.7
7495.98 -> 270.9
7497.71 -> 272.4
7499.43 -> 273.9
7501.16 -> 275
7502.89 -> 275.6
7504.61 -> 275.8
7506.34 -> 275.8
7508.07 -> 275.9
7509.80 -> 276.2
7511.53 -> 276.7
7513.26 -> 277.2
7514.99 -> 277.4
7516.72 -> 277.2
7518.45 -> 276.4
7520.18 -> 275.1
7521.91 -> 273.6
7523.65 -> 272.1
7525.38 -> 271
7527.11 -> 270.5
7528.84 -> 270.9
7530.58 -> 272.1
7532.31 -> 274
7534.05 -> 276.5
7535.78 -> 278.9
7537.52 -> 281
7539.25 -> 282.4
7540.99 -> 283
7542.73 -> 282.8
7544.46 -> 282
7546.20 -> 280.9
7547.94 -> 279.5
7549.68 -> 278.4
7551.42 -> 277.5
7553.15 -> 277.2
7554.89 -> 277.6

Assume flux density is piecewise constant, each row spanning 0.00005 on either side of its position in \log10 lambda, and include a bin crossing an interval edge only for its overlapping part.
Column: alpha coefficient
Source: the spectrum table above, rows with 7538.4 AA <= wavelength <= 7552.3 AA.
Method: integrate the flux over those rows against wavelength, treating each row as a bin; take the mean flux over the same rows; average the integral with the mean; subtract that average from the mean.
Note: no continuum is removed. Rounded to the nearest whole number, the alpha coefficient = -1811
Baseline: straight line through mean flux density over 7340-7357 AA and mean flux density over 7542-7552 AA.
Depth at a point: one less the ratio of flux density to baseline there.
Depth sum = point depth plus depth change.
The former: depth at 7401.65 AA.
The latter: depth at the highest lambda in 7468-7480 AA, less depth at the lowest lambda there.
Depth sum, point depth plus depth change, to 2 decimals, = -0.02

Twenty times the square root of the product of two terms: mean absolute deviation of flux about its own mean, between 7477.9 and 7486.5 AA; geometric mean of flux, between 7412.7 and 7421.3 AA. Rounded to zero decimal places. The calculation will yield 289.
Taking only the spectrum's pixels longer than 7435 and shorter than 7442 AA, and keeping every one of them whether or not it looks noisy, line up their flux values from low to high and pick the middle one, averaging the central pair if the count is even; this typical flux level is 265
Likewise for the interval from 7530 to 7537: 275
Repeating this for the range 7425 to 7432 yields 267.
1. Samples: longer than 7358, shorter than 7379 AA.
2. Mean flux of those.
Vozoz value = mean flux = 255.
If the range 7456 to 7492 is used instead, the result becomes 271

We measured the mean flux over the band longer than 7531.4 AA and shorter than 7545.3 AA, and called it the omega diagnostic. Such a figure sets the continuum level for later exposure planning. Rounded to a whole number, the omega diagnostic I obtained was 280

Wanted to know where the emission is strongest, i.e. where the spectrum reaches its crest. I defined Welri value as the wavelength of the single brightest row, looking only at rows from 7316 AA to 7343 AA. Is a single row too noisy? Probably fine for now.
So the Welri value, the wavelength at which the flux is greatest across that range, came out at 7340.55 AA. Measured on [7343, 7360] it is 7343.93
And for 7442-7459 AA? 7458.10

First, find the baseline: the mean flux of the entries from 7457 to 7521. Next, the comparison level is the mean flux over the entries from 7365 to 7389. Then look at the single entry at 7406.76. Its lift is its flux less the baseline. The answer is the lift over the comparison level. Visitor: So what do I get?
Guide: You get -0.03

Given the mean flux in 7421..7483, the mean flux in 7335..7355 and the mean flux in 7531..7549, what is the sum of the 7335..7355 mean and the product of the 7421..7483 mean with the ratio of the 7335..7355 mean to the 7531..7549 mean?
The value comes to 492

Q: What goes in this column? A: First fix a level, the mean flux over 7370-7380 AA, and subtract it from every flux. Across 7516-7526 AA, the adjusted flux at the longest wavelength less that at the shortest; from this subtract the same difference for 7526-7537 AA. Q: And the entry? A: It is -15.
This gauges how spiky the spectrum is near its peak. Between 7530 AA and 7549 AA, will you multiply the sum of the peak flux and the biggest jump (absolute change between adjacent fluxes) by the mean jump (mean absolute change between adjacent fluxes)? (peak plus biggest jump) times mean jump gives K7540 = 411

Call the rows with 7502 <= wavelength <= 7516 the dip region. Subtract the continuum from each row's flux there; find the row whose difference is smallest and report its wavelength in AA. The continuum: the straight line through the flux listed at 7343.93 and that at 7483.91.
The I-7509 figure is 7508.07 AA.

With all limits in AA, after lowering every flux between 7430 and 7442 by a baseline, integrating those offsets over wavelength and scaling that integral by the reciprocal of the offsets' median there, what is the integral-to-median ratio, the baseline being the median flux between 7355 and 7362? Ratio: 11.8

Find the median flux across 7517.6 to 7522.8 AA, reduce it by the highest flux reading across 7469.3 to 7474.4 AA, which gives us 1.6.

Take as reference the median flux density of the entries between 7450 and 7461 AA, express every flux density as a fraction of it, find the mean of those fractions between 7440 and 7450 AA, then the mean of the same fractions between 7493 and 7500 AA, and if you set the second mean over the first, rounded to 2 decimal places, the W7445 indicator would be 1.03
